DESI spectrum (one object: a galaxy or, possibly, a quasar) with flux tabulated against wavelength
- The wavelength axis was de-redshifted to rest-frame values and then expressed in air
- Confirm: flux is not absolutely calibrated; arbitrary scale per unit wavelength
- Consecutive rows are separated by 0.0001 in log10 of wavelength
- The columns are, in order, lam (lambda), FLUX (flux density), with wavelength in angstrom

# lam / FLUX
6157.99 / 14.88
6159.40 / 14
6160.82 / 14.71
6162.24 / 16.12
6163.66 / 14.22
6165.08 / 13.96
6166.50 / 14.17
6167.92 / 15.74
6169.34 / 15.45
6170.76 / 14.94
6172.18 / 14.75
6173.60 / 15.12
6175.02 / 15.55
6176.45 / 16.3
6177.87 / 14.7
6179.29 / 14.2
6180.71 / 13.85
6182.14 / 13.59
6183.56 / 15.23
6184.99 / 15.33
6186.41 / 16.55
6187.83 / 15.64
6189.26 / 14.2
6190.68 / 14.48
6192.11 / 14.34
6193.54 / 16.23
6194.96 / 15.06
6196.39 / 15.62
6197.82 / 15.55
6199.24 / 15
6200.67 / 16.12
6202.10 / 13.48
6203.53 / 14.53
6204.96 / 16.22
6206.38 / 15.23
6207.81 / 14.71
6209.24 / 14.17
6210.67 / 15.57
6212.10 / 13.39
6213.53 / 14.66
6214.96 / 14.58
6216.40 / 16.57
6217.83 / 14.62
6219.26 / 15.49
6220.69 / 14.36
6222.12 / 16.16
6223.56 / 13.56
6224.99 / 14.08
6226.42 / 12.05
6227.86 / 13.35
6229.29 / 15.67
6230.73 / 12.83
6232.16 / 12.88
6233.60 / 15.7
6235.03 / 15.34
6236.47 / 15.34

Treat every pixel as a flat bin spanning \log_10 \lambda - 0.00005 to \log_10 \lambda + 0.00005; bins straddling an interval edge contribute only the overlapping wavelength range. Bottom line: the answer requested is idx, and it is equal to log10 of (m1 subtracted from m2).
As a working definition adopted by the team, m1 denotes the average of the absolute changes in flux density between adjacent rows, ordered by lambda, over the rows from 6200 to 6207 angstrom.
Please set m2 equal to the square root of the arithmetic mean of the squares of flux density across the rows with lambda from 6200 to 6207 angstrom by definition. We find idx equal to 1.13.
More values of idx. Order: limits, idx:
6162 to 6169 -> 1.14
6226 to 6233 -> 1.07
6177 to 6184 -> 1.13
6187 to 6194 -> 1.15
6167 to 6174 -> 1.17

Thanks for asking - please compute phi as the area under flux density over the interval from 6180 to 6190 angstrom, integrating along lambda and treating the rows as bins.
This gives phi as 149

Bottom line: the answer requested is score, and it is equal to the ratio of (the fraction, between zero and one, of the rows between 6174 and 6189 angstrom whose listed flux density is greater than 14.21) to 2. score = 0.350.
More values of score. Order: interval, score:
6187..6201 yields 0.450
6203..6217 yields 0.400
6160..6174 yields 0.400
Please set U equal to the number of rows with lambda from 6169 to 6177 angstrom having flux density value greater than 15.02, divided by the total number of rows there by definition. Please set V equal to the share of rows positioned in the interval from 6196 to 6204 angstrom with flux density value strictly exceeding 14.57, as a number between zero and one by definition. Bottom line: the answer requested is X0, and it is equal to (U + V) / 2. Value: 0.67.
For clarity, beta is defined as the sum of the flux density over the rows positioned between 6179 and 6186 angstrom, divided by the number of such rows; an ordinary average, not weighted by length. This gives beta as 14.4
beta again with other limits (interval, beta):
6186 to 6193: 15.0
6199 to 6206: 15.1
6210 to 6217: 15.0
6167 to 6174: 15.2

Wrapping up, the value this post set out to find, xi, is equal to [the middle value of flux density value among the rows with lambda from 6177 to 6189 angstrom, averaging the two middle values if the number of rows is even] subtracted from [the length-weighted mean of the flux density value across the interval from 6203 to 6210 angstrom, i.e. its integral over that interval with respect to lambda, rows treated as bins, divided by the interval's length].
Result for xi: 0.0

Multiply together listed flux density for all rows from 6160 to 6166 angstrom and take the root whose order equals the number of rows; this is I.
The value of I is 14.73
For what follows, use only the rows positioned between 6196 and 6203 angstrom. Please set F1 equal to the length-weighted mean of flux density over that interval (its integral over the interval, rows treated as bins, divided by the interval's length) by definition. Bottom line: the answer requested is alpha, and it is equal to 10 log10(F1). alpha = 11.8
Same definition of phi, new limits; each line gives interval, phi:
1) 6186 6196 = 152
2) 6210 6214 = 58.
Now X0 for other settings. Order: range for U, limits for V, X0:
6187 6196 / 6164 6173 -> 0.58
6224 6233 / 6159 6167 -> 0.25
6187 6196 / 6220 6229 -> 0.33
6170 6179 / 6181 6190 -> 0.58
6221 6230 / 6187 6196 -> 0.42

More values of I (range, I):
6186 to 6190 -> 15.43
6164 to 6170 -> 14.81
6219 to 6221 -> 14.91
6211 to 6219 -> 14.73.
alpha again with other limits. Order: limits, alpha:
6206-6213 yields 11.6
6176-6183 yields 11.6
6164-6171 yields 11.7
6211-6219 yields 11.7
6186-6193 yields 11.8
